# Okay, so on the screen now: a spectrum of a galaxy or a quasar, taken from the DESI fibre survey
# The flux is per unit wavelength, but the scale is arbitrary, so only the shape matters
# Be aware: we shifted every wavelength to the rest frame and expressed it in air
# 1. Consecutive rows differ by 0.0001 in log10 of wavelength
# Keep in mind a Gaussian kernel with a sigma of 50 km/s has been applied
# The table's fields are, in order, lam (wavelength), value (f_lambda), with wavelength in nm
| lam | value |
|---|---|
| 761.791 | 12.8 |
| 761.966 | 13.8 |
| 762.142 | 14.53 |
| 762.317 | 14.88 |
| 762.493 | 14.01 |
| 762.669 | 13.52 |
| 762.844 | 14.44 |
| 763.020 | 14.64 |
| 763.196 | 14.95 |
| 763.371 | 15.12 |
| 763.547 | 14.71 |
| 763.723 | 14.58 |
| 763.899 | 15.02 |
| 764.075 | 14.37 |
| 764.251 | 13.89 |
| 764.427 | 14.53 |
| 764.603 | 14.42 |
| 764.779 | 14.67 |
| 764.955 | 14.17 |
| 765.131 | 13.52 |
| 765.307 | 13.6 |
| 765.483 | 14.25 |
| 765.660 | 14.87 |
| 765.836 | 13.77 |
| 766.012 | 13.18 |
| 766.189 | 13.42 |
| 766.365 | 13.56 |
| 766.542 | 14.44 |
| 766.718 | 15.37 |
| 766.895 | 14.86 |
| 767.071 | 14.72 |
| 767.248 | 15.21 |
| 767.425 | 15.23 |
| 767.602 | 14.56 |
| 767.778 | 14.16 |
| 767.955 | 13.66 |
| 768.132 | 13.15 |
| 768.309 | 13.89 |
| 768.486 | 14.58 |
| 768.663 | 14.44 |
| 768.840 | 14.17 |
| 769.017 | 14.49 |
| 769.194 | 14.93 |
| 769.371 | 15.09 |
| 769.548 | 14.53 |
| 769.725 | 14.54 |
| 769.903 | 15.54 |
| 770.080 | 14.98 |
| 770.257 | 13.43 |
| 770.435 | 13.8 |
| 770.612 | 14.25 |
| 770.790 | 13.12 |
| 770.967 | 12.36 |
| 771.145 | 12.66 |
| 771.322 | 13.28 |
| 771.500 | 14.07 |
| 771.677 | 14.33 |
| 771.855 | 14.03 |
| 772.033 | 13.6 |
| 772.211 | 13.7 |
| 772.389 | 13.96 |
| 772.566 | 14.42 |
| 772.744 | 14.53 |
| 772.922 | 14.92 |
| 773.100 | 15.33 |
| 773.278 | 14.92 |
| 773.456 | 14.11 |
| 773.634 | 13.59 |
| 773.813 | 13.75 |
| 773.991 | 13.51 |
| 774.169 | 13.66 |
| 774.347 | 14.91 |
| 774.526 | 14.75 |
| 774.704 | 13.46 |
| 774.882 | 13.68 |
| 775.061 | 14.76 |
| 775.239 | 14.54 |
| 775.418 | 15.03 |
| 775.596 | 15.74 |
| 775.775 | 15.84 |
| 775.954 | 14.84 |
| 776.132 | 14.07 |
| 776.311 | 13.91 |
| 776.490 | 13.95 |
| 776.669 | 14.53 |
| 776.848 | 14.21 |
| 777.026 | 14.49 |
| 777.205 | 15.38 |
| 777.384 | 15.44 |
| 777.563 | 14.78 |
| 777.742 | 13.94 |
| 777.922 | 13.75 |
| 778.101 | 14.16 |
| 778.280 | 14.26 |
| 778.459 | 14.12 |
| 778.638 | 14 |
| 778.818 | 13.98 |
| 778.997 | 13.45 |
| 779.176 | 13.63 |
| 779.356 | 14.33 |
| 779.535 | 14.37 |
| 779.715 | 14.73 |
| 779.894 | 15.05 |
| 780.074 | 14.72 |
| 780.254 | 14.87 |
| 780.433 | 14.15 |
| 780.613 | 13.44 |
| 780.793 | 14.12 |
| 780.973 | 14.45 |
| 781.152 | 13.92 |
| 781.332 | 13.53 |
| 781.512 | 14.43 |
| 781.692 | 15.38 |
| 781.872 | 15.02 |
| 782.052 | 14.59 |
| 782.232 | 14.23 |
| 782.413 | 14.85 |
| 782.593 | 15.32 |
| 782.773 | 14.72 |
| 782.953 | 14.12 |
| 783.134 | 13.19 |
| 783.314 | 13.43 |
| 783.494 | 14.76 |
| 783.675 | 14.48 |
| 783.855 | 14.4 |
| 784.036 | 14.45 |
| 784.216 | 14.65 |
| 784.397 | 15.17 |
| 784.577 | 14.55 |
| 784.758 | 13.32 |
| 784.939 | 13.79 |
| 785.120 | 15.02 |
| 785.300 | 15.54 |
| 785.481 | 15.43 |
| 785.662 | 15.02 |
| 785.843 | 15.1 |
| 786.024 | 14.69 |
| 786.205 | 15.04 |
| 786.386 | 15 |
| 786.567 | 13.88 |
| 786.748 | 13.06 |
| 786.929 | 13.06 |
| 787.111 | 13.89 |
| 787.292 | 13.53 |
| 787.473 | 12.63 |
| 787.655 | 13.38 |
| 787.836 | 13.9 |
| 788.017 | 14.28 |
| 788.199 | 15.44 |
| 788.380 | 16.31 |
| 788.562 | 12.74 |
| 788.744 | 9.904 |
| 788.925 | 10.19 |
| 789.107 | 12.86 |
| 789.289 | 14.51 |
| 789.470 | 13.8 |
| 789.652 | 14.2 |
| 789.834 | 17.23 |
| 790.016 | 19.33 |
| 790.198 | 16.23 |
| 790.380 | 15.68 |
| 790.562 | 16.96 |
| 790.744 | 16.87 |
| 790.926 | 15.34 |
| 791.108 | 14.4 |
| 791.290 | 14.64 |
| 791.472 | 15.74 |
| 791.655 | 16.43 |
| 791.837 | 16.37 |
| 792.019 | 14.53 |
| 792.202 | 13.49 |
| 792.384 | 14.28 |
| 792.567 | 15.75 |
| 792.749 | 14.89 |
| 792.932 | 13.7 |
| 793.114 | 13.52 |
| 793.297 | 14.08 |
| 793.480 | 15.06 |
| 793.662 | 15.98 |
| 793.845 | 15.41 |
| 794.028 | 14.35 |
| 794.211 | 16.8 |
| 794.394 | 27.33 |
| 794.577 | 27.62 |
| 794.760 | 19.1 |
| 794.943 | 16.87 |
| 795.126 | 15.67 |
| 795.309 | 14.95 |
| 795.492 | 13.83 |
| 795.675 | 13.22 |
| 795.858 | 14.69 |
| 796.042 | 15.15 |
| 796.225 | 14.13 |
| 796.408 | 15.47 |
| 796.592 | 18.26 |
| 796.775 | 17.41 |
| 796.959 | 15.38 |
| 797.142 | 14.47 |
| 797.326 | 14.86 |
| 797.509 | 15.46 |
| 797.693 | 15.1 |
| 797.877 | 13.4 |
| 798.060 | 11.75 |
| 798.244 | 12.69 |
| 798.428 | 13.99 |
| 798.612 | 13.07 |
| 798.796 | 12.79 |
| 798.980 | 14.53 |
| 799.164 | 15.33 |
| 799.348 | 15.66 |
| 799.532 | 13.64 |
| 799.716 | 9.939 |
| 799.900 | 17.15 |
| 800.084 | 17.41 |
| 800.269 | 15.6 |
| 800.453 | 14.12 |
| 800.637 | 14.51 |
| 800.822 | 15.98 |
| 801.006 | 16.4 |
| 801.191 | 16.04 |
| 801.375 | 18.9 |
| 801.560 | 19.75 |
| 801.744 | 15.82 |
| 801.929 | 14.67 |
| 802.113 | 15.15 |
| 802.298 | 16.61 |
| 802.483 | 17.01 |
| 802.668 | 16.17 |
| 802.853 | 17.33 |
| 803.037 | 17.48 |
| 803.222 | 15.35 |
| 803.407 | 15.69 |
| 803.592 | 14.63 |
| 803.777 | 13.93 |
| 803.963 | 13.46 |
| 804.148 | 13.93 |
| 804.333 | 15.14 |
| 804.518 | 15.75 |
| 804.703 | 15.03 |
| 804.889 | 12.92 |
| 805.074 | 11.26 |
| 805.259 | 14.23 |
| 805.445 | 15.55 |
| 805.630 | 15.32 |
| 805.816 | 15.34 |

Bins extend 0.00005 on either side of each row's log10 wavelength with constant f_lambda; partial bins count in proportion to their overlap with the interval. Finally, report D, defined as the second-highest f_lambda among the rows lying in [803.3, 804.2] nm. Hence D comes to 14.63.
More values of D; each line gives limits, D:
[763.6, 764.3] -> 14.58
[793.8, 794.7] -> 27.33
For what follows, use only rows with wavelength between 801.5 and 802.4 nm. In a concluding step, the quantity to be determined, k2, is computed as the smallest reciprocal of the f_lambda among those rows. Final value 0.0506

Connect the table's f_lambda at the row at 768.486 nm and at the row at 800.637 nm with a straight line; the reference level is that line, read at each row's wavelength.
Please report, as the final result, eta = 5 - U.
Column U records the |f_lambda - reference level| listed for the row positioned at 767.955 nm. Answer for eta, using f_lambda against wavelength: 4.1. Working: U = 0.9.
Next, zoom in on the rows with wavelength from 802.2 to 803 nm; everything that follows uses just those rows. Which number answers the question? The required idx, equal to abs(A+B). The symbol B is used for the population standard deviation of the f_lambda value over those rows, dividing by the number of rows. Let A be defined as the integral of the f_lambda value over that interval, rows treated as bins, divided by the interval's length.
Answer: 17.3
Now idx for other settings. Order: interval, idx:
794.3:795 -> 27.8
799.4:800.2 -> 17.7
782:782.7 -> 15.1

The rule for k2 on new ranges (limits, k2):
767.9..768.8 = 0.0686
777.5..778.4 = 0.0677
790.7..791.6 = 0.0593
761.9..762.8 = 0.0672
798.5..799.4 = 0.0639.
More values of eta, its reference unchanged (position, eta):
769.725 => 5.0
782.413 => 4.7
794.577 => -8.1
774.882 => 4.1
